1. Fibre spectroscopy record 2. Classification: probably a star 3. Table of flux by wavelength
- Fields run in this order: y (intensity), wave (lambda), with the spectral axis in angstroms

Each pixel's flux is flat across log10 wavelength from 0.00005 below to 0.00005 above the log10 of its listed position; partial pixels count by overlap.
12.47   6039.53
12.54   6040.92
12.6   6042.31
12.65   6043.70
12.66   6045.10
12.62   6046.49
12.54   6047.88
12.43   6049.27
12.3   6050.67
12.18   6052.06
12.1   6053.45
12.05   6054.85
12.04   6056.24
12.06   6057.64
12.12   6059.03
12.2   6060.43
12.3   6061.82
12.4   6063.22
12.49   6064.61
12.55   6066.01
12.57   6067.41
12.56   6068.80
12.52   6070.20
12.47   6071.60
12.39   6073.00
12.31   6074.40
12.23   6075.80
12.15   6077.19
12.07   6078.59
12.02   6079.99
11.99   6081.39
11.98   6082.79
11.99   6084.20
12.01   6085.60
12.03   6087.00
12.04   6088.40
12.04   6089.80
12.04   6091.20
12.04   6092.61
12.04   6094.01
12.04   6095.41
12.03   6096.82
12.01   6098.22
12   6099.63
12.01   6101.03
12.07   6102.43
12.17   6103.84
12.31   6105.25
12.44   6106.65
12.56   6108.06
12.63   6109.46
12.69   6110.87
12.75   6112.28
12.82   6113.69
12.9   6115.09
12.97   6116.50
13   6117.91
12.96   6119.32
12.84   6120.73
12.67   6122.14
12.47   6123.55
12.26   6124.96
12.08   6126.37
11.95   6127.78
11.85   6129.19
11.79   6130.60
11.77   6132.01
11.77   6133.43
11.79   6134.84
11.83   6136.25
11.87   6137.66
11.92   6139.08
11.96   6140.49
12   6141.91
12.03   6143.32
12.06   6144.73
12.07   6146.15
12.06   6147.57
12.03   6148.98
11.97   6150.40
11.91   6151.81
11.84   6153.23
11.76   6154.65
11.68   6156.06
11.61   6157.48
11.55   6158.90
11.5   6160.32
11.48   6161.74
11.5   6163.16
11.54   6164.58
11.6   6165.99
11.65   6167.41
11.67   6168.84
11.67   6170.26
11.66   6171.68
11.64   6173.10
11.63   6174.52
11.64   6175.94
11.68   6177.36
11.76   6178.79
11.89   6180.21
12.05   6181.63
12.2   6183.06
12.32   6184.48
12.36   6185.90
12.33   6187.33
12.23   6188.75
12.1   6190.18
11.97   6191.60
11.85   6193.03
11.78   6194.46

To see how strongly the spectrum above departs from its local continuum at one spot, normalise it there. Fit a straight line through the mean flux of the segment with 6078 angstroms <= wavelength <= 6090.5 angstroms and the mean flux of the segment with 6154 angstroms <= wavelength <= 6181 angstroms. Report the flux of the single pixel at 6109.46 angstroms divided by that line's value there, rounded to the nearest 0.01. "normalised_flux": 1.06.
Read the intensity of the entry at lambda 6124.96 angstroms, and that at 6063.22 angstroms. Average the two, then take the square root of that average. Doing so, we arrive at 3.51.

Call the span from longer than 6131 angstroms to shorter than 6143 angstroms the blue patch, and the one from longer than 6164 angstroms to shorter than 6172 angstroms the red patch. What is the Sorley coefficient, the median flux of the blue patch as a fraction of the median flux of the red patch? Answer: 1.017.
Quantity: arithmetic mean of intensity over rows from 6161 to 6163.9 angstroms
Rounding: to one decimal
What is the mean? 11.5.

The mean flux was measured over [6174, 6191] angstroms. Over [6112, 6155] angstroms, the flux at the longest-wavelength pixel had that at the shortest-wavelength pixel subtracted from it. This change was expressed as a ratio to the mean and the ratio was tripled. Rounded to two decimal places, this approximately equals -0.25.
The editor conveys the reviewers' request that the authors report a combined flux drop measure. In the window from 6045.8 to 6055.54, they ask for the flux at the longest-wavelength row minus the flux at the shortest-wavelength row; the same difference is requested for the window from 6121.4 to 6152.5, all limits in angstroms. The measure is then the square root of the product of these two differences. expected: 0.7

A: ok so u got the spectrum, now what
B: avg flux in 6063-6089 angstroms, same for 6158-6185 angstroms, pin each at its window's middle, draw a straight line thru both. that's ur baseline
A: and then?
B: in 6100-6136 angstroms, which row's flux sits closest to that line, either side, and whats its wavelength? 6127.78 angstroms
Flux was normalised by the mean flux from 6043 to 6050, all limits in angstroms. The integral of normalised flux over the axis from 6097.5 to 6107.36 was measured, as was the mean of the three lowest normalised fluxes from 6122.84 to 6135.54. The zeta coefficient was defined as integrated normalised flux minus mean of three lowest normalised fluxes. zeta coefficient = 8.6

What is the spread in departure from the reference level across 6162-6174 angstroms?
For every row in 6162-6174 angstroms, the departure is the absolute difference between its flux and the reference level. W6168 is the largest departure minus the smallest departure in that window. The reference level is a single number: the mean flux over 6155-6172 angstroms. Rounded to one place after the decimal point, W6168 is 0.1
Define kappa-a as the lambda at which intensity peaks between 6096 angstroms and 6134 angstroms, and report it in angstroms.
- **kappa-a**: 6117.91 angstroms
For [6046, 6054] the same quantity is 6046.49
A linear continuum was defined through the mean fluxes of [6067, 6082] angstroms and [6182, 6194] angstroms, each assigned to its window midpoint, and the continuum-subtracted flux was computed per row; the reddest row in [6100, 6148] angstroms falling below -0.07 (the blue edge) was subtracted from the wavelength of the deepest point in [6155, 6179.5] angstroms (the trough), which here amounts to 14.2 angstroms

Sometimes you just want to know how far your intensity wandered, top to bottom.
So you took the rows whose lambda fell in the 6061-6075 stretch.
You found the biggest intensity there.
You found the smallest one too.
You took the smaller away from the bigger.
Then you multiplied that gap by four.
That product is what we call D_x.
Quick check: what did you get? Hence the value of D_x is 1.1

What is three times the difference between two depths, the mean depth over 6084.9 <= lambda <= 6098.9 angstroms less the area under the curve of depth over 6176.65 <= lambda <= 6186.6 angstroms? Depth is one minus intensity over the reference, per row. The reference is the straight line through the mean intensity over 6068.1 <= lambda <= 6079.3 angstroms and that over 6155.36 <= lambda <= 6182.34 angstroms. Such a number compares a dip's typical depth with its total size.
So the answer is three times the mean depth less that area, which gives 1.3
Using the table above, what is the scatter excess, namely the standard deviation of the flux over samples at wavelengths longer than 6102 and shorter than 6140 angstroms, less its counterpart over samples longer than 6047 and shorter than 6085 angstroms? 0.23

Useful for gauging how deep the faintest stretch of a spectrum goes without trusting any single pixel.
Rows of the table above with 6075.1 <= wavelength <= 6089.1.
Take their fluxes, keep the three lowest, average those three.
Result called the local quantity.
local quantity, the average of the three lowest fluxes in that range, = 12.0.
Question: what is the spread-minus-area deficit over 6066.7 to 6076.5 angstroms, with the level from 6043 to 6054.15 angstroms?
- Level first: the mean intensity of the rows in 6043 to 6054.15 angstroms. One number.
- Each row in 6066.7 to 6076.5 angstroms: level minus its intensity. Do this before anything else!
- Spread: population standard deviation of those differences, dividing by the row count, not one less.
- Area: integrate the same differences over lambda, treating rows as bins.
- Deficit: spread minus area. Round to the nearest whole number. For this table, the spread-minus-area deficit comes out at 0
